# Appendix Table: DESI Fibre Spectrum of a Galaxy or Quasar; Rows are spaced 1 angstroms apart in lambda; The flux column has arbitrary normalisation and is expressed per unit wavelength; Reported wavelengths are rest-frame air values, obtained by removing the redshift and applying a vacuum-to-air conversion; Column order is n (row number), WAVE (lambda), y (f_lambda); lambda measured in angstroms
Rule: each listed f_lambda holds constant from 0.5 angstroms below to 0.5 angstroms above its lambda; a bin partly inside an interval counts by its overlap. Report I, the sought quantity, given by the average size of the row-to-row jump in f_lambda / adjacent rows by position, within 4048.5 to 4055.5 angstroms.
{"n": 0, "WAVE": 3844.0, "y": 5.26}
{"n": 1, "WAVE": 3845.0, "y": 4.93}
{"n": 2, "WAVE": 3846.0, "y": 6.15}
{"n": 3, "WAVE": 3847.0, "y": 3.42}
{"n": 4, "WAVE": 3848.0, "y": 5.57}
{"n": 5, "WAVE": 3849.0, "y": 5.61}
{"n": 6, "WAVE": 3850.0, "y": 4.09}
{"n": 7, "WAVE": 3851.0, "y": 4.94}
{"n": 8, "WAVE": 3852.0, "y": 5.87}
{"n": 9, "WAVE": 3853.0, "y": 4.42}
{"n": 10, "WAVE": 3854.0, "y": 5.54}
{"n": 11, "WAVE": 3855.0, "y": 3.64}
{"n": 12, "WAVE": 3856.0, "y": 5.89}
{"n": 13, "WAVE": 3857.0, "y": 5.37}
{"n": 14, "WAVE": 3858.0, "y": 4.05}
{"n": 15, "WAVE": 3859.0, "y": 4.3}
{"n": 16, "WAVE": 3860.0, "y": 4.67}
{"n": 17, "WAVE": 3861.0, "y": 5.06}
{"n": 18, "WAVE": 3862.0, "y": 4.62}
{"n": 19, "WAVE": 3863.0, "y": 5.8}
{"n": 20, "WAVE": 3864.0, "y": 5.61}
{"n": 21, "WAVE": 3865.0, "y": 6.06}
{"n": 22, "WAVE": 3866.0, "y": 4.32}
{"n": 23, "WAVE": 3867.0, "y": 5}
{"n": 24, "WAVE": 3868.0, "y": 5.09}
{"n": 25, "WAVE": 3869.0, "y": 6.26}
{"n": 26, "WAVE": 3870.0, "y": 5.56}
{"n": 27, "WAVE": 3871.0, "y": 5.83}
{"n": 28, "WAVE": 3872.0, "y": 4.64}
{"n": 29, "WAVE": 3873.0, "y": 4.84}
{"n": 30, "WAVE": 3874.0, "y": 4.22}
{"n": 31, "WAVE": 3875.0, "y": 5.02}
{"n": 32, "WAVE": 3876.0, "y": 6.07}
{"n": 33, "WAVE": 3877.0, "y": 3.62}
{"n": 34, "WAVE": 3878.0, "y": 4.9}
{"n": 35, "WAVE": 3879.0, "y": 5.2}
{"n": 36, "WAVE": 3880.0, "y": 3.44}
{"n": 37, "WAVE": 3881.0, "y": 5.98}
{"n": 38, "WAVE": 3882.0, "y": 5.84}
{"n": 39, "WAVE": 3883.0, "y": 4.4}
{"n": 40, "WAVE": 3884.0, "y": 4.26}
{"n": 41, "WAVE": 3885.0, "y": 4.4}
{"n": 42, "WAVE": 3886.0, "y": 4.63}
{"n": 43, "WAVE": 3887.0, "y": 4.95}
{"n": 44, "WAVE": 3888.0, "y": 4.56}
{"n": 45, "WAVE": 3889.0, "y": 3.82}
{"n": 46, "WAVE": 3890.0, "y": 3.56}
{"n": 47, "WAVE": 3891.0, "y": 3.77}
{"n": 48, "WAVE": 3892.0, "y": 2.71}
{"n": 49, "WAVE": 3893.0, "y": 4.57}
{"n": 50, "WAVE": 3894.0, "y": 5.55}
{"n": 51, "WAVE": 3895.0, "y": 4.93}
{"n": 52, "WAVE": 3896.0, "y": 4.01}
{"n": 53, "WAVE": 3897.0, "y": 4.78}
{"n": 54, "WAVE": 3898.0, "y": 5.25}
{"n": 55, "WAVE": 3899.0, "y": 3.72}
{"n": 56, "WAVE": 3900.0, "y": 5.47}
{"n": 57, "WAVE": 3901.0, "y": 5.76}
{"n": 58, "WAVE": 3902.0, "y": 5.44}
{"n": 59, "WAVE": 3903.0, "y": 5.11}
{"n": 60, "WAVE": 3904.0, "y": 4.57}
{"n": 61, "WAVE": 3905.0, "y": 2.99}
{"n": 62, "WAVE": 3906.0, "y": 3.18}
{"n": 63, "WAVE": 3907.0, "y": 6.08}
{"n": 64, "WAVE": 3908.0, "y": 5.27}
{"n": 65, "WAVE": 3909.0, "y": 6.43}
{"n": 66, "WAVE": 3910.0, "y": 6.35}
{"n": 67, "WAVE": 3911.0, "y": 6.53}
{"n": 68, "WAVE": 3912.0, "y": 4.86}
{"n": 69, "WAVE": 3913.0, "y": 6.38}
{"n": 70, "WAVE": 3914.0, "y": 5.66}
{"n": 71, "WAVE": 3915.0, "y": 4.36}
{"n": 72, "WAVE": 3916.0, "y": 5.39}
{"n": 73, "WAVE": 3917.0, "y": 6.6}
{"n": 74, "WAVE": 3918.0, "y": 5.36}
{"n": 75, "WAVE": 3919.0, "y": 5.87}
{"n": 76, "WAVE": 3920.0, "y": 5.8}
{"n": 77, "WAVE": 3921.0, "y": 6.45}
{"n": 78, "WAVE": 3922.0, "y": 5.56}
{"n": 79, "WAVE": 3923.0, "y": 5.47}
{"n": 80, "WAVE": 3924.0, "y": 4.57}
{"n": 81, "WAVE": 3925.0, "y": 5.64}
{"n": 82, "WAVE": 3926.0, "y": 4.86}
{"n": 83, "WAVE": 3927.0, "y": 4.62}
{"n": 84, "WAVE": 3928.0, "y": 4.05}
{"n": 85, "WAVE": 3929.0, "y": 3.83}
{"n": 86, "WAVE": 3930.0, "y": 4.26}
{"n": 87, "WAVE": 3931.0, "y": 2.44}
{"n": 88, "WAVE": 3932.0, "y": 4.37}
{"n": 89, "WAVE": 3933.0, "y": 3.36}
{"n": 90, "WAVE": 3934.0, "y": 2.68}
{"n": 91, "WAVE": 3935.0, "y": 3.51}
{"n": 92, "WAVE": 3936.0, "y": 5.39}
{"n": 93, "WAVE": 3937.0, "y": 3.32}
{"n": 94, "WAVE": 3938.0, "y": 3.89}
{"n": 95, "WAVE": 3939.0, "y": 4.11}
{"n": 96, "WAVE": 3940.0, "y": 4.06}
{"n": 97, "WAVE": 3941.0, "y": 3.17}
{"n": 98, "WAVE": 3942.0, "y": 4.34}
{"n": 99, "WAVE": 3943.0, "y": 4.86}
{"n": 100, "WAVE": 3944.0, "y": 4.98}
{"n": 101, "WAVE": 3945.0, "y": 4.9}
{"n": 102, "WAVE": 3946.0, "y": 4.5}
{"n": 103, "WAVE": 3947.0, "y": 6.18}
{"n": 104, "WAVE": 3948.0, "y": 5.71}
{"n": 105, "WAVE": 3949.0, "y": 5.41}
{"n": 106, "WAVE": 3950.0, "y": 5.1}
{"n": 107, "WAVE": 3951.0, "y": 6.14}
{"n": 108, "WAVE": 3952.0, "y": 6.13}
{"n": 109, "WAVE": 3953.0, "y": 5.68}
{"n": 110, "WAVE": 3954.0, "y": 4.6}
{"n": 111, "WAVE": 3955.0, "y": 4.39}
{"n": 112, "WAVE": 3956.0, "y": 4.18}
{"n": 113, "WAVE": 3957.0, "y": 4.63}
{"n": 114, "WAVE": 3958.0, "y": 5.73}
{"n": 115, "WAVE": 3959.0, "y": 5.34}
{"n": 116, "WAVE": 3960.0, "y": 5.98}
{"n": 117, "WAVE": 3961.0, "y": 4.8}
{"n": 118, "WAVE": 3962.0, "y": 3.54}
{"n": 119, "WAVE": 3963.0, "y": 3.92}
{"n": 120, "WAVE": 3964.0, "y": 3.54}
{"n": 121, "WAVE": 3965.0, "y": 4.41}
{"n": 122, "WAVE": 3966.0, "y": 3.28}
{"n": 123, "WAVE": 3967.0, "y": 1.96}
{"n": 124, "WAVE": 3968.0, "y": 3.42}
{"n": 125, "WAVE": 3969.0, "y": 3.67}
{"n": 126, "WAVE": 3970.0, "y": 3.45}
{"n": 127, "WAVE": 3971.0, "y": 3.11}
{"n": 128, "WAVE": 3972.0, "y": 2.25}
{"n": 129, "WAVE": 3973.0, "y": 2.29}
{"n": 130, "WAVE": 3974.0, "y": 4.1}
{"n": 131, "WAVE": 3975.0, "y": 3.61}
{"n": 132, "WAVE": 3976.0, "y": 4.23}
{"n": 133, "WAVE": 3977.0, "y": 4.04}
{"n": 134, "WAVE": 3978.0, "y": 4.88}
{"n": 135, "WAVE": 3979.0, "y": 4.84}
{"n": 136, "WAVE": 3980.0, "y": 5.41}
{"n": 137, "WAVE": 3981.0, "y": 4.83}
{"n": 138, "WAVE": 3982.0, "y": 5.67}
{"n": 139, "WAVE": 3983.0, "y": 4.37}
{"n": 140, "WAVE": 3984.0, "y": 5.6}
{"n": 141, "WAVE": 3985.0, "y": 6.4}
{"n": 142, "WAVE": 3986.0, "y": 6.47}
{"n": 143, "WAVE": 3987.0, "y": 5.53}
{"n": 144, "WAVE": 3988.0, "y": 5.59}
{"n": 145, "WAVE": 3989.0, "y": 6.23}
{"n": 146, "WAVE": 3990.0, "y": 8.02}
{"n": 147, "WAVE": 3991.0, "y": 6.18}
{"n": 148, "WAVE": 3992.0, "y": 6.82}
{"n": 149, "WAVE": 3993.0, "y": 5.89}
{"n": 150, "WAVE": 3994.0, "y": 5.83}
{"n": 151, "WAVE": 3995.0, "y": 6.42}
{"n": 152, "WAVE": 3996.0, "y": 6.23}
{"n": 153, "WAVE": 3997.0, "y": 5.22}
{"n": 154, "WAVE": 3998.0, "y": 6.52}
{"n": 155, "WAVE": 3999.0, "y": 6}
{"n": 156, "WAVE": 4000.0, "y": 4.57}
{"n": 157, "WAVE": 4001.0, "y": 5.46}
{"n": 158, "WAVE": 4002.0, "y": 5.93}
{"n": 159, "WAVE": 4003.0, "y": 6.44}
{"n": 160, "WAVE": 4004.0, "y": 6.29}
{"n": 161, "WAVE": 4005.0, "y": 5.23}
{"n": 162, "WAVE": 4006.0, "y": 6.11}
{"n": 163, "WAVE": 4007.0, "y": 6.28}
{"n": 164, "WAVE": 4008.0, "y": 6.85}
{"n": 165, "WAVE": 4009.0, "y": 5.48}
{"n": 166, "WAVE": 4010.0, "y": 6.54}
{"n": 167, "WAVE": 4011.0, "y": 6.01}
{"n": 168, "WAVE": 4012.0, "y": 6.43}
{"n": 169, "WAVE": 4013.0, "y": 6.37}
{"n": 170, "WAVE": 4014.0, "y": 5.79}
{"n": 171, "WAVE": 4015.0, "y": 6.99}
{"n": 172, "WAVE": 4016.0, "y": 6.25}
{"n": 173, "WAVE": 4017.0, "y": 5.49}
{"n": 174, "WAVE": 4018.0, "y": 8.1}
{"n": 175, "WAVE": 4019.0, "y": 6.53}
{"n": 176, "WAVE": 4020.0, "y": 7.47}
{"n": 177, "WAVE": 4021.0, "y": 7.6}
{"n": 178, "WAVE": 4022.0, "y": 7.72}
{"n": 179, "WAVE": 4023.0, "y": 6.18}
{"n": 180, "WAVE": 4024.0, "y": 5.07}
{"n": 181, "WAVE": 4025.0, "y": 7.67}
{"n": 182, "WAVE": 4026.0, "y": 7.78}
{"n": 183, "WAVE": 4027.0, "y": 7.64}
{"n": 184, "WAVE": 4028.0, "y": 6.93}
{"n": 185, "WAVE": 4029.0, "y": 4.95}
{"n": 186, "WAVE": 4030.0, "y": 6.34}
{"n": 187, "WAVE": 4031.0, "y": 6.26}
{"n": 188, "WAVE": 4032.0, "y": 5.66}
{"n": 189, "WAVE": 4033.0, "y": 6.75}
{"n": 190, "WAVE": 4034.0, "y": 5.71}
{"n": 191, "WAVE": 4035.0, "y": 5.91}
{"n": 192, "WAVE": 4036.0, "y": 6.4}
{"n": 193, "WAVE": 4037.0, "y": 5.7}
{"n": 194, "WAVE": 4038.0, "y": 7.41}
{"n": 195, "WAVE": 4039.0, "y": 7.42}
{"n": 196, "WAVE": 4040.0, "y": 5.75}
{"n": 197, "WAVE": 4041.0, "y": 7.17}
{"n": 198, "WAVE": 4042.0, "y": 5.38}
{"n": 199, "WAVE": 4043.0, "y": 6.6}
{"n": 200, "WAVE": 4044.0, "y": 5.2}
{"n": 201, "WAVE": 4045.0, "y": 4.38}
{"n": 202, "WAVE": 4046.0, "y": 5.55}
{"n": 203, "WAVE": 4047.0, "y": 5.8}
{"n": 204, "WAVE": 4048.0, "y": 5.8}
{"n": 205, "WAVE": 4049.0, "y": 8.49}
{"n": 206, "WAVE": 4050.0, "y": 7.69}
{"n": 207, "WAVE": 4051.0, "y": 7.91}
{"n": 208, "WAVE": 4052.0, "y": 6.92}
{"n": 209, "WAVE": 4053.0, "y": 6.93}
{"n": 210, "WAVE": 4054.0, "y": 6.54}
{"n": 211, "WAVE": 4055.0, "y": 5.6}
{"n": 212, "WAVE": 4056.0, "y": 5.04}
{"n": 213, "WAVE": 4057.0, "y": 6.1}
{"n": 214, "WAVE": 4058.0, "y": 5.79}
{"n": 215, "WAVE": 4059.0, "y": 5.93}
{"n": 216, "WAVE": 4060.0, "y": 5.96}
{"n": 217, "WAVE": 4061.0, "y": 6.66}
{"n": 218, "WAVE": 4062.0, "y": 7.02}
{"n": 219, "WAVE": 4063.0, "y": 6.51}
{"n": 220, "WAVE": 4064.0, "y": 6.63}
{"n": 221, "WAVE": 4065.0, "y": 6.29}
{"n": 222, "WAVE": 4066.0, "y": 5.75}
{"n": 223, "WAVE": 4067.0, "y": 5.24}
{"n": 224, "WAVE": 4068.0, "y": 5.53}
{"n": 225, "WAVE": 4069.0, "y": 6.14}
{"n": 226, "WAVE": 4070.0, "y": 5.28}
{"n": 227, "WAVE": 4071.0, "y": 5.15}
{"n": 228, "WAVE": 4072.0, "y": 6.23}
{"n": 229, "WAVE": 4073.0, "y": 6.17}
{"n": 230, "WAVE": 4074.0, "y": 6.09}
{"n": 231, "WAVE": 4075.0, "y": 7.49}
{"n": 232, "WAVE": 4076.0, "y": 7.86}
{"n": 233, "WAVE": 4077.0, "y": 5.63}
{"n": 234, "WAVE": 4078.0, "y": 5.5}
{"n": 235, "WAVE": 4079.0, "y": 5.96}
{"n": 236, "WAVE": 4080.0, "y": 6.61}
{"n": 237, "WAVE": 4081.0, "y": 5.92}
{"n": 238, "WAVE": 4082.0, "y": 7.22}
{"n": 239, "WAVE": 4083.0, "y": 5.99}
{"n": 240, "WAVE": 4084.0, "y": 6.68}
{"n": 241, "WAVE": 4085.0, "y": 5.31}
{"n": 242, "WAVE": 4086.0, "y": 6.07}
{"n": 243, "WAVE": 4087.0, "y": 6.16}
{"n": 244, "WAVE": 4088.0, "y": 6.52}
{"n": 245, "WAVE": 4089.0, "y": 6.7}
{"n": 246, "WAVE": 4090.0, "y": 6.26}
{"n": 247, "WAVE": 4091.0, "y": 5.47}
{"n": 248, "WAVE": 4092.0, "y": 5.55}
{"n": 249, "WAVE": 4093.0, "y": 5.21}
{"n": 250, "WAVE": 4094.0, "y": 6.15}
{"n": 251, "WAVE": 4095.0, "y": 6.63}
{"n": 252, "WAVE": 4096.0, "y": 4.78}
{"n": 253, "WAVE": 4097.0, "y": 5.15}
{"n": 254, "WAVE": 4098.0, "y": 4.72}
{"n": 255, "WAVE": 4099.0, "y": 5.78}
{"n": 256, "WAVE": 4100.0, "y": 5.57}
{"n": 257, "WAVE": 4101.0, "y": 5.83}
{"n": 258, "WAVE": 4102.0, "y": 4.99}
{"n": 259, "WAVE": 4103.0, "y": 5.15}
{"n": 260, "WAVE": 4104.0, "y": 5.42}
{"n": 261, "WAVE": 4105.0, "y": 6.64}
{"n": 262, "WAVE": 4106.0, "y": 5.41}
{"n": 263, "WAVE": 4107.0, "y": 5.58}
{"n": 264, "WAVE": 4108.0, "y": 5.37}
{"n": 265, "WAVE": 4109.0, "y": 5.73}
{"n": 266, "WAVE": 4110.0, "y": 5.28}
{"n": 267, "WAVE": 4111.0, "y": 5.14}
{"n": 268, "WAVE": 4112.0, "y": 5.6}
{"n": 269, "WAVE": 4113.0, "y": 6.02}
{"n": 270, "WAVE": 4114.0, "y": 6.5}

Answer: 0.56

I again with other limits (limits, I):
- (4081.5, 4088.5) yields 0.75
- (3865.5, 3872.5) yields 0.68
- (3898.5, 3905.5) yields 0.80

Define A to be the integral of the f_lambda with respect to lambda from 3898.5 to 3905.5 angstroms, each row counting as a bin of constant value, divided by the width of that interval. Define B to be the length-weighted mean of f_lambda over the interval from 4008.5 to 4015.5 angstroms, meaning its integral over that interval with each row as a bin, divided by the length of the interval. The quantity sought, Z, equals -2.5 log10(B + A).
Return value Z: -2.60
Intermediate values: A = 4.7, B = 6.2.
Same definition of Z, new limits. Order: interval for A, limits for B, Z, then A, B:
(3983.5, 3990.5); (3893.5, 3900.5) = -2.61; 6.3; 4.8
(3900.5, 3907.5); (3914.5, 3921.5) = -2.54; 4.7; 5.7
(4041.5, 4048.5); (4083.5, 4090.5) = -2.68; 5.5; 6.2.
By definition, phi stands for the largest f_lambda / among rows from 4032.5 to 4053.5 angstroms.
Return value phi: 8.49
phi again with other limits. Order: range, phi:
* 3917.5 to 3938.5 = 6.45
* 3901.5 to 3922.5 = 6.6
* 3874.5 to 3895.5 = 6.07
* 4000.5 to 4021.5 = 8.1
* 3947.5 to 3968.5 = 6.14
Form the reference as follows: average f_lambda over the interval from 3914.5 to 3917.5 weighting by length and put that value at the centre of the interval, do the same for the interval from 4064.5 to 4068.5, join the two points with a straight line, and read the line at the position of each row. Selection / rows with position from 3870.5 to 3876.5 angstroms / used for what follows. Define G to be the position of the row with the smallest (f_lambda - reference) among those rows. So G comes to 3874.0 angstroms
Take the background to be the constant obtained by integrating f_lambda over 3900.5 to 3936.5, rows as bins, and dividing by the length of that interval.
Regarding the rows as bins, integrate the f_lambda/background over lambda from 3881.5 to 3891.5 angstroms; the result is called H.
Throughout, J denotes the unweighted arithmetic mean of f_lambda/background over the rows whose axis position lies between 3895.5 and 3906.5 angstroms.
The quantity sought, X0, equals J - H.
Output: -8.0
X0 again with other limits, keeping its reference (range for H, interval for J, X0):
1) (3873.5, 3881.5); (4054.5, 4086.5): -6.5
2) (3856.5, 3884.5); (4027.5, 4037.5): -26.9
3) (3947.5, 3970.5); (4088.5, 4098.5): -20.0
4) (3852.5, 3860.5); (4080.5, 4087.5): -6.4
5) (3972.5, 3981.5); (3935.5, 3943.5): -6.9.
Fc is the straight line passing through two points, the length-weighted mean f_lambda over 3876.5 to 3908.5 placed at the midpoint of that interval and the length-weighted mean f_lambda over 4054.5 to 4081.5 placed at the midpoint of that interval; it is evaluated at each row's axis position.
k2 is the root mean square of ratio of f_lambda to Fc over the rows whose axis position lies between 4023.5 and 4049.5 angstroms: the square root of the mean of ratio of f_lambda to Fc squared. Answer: 1.10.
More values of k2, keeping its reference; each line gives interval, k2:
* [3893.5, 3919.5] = 1.13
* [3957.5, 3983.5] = 0.81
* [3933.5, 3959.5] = 0.95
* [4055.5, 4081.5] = 1.01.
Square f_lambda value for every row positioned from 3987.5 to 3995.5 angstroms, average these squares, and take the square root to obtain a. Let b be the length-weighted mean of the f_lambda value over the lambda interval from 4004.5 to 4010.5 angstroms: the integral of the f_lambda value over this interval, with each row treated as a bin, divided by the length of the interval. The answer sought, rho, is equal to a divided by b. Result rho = 1.05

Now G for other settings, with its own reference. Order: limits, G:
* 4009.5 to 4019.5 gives 4017.0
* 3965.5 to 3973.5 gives 3967.0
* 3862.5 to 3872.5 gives 3866.0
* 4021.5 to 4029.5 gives 4029.0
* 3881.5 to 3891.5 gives 3890.0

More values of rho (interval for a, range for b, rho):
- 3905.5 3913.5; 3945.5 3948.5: 1.05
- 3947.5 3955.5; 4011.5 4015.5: 0.85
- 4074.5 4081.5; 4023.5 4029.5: 0.97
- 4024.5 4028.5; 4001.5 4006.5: 1.25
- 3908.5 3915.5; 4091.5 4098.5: 1.07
